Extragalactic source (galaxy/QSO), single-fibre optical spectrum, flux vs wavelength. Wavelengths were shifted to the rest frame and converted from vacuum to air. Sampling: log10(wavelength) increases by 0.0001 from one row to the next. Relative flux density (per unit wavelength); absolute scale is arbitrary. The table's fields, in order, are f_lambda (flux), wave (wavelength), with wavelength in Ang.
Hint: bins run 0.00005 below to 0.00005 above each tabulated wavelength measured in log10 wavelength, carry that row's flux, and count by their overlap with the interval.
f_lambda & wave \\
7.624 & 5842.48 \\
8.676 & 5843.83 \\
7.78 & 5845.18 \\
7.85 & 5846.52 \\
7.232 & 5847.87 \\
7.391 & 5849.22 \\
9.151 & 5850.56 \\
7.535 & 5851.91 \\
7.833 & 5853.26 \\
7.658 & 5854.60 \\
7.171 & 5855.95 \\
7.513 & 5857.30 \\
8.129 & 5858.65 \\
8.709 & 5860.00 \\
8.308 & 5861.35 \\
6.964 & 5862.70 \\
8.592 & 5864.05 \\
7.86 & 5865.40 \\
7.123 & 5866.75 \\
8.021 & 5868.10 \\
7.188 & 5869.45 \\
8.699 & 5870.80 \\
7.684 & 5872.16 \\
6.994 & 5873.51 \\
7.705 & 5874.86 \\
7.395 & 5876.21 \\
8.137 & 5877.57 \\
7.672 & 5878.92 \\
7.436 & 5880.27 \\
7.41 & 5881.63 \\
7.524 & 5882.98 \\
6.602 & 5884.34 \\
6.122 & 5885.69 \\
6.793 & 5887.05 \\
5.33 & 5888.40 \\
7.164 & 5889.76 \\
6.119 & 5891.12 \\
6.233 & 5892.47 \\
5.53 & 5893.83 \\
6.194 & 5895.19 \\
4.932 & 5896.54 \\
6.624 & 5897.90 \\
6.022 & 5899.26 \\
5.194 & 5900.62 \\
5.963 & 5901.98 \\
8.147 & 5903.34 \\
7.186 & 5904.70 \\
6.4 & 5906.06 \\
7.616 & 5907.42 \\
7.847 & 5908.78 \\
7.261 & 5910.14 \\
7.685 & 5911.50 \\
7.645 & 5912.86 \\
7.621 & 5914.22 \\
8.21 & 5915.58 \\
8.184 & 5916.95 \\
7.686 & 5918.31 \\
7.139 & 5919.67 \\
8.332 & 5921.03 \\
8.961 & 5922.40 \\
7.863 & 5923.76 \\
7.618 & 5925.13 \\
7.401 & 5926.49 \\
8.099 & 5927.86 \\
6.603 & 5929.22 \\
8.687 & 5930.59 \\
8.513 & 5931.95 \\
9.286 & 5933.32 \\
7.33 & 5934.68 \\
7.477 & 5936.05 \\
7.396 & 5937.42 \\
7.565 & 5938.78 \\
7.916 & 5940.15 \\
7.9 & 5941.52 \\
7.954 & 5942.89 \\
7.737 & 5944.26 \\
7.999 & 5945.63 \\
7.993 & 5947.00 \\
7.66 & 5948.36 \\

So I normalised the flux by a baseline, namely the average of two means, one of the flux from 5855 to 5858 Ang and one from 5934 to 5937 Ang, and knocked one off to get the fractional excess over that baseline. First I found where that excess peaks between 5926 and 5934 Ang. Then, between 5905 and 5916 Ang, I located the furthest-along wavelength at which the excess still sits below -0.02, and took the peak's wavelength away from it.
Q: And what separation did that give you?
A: -27.3 Ang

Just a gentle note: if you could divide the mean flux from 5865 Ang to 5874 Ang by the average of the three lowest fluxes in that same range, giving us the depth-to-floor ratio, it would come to 1.08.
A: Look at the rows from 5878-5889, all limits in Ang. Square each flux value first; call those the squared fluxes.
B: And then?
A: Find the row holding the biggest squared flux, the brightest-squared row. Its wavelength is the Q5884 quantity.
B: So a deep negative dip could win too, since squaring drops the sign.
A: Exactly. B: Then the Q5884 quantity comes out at 5878.92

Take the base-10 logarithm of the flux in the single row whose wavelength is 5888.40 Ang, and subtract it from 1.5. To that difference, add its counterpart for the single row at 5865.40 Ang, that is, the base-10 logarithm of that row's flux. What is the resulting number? 1.67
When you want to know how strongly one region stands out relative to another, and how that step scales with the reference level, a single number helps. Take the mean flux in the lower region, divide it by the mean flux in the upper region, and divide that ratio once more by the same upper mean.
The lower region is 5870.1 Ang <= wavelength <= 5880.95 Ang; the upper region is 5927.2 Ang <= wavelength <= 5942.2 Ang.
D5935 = 0.12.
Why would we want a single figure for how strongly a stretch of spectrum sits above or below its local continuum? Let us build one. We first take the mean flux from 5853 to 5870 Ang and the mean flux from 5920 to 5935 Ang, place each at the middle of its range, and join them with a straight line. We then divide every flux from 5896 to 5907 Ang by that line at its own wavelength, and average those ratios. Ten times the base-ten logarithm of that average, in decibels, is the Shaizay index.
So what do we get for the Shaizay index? -1.0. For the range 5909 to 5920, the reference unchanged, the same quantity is -0.2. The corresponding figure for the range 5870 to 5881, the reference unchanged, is -0.1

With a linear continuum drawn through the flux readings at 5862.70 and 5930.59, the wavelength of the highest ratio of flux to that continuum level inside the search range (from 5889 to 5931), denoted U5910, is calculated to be 5922.40 Ang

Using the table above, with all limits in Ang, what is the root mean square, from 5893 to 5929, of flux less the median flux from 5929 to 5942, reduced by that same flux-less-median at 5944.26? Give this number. 1.1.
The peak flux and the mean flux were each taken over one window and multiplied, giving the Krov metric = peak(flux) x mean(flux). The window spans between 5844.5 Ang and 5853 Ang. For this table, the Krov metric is 72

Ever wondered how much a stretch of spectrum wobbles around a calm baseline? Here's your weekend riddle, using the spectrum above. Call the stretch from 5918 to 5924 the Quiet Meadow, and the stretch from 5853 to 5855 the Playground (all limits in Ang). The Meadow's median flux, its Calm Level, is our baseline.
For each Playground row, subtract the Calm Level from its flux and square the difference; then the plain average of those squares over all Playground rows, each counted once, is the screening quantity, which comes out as 0.02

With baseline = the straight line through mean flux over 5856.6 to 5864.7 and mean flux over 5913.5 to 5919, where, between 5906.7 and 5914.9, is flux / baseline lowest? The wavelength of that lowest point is 5910.14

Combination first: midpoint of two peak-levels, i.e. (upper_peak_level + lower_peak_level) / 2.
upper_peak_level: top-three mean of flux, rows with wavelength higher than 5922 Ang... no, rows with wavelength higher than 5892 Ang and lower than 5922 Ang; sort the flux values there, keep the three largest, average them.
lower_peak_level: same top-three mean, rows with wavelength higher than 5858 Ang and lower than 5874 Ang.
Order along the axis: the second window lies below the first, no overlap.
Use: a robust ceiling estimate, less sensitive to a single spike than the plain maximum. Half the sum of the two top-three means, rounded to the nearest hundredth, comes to 8.45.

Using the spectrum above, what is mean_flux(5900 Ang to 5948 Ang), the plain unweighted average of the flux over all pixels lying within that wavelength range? 7.7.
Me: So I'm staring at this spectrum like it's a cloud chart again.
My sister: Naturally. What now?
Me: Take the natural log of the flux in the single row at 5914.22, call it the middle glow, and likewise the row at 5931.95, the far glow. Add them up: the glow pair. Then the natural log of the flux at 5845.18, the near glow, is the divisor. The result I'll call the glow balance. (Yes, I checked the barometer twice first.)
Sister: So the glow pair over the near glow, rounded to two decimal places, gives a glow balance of 2.03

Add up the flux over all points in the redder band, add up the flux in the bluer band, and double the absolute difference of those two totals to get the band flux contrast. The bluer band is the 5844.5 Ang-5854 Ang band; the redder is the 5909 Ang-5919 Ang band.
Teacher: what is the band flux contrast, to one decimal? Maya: 1.0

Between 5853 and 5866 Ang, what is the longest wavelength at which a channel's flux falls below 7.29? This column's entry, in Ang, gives 5862.70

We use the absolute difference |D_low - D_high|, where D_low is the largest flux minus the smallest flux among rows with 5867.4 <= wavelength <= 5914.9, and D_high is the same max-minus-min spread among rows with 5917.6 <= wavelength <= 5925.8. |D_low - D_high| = 1.9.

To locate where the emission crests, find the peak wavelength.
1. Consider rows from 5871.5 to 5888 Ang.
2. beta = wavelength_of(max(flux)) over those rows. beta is 5877.57 Ang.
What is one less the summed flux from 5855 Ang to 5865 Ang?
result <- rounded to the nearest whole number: -54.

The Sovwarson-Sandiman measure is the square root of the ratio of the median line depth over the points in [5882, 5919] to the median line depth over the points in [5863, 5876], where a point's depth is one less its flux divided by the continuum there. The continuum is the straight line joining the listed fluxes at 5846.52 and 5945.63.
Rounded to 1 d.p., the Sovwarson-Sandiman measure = 2.4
